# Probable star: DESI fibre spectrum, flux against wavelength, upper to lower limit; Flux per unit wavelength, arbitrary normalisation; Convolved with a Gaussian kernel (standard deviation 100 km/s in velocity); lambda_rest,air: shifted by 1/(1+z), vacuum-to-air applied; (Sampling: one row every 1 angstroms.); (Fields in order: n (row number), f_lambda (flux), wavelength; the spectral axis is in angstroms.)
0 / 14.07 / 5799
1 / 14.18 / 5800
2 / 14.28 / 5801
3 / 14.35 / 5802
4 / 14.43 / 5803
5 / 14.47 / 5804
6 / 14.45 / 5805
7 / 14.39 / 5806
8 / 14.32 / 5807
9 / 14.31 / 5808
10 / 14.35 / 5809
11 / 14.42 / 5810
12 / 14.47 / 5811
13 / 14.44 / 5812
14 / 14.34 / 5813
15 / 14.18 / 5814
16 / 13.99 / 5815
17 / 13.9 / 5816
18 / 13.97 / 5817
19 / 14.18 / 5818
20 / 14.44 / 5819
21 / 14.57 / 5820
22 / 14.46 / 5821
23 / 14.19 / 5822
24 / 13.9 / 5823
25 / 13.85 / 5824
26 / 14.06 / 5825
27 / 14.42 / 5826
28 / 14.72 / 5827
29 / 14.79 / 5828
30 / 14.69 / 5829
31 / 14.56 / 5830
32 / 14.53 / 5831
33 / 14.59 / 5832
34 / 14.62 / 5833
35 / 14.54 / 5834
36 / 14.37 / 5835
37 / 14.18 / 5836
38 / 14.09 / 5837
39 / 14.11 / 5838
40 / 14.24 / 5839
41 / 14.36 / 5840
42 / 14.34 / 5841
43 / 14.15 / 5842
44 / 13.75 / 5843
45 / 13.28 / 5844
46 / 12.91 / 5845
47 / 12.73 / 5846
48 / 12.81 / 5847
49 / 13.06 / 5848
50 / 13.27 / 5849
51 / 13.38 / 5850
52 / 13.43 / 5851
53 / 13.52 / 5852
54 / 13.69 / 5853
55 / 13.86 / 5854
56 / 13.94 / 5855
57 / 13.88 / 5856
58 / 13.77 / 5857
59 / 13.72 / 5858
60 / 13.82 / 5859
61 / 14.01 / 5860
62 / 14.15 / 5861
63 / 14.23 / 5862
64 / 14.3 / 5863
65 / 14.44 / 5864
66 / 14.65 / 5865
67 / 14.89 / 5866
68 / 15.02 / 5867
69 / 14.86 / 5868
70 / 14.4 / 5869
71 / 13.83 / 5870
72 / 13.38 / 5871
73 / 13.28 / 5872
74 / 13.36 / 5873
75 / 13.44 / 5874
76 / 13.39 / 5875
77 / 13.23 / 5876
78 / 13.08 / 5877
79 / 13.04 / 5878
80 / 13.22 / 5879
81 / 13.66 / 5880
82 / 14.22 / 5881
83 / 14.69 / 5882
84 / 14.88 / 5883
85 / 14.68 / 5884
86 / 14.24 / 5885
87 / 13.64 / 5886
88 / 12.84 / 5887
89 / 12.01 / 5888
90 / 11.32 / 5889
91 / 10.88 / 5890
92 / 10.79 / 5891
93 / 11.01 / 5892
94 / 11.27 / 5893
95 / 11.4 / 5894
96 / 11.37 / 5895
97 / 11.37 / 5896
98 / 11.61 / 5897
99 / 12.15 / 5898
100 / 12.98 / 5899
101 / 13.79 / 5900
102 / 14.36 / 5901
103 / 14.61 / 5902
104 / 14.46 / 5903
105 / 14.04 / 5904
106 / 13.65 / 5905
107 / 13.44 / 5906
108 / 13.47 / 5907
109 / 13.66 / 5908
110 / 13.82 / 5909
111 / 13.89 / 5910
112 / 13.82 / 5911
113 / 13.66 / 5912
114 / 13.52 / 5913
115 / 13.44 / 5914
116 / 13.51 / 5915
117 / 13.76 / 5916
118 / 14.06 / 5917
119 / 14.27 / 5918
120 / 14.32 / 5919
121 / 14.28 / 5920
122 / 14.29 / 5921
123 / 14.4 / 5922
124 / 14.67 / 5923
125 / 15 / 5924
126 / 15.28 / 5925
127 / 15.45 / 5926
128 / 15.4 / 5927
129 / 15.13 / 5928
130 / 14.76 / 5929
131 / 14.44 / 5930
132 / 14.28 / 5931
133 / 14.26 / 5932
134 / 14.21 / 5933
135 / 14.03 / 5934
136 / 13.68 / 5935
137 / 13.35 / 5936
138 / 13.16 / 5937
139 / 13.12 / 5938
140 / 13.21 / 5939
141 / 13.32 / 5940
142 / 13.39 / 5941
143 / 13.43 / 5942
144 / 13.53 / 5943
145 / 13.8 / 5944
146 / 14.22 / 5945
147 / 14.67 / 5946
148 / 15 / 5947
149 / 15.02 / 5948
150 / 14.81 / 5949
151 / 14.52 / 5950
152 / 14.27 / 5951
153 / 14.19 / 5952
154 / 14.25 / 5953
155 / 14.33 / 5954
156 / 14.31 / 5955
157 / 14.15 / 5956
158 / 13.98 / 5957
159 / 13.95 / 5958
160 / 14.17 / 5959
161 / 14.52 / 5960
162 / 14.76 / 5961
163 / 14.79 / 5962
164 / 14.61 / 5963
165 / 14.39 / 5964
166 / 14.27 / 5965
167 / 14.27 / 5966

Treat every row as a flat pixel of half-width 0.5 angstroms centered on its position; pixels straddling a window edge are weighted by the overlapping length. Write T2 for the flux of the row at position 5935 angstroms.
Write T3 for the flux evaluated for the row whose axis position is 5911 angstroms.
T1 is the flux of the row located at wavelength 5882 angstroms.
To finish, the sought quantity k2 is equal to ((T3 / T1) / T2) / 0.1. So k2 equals 0.688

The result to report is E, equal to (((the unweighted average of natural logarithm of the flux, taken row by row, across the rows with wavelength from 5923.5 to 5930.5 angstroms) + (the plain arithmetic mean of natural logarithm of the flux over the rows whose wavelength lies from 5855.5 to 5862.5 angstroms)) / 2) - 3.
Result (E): -0.33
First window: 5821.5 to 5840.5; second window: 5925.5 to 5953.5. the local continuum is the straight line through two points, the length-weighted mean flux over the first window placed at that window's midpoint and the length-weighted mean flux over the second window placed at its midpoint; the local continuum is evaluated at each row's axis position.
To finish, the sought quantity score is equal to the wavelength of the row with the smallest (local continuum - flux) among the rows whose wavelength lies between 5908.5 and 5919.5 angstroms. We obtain 5919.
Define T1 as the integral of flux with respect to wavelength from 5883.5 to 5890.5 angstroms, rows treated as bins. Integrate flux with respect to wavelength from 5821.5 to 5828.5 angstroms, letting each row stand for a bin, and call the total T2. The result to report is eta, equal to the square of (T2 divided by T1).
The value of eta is 1.24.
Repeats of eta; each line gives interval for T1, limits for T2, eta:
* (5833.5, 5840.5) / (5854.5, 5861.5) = 0.95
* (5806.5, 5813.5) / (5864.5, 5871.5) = 1.01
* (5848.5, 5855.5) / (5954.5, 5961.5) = 1.10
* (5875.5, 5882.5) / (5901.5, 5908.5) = 1.05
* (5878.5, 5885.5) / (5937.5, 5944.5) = 0.89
